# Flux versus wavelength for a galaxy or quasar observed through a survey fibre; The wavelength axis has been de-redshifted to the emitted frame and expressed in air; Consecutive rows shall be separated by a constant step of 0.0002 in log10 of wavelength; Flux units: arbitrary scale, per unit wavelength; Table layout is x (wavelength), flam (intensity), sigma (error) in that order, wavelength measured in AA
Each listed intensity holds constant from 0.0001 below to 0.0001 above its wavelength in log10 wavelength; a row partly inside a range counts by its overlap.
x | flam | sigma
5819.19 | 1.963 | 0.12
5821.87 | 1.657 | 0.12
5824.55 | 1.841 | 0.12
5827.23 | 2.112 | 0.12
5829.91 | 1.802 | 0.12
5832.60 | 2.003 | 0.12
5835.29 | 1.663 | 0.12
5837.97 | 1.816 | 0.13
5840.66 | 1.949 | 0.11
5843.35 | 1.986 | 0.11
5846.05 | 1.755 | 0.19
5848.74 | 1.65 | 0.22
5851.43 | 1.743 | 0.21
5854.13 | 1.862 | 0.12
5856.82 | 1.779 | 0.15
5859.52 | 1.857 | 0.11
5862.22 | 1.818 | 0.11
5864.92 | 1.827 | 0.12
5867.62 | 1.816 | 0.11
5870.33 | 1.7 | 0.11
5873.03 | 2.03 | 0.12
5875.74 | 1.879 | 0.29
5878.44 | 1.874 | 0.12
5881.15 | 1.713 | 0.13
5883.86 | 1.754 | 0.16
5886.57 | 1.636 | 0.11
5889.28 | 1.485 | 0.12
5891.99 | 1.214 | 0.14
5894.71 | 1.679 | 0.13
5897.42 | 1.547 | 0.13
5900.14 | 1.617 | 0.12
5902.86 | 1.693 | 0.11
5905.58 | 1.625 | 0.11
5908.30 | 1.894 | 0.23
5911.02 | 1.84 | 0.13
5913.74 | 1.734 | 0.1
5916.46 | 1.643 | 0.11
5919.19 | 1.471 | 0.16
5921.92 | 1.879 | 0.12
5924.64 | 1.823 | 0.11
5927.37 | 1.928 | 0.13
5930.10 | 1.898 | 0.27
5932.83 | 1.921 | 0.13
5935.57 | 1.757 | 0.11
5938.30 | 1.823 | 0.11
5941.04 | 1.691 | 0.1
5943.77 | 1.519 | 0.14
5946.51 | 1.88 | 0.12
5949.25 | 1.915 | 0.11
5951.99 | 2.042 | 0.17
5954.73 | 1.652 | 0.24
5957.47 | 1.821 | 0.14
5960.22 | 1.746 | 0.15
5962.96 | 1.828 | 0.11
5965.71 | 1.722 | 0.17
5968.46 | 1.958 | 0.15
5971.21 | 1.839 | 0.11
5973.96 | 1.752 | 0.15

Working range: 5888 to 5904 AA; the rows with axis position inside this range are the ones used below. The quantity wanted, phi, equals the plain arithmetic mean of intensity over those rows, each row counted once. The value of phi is 1.54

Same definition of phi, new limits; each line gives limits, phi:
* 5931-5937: 1.84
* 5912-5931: 1.77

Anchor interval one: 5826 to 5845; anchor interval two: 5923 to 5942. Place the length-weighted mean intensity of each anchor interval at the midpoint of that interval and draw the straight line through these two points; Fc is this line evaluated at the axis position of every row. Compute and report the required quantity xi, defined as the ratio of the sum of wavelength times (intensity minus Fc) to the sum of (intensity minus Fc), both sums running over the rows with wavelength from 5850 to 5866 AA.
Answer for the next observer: 5856.8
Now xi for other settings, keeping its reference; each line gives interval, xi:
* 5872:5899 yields 5892.1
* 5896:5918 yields 5904.6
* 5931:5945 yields 5943.4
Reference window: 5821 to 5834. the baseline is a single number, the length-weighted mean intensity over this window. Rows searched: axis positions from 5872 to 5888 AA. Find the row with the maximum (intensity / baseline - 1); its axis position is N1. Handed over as 5873.03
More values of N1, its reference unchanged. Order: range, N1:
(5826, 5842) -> 5827.23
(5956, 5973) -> 5968.46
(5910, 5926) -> 5921.92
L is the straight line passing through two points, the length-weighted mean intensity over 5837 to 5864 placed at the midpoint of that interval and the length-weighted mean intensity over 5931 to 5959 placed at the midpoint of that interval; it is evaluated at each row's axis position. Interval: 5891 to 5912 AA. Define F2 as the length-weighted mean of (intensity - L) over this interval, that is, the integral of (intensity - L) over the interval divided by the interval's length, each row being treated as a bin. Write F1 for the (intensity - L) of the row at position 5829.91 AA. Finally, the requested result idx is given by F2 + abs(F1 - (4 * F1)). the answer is -0.10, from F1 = -0.02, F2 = -0.17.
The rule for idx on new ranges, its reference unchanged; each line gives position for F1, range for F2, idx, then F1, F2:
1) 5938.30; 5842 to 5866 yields 0.04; 0.02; -0.01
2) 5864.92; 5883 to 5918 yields -0.15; 0.01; -0.17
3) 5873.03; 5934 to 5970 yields 0.63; 0.21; 0.00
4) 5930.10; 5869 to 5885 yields 0.29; 0.09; 0.01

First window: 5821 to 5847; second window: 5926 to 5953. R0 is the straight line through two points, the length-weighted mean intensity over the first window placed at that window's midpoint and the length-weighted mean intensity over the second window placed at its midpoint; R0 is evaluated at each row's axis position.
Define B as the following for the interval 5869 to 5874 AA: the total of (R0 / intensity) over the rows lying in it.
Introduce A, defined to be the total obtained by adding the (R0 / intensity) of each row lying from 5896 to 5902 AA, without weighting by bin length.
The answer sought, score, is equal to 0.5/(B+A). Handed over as 0.115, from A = 2.33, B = 2.00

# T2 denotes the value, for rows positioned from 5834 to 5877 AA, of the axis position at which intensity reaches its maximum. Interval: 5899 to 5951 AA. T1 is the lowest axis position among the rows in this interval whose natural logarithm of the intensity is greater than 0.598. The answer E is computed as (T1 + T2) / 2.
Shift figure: 5890.7 AA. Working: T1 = 5908.30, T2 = 5873.03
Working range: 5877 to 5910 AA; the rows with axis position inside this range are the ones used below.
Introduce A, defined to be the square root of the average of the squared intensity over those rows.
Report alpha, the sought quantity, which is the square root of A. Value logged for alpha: 1.29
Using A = 1.65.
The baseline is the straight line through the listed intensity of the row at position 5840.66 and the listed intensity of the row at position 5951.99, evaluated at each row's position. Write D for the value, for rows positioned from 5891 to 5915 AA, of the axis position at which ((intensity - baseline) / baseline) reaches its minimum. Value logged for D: 5891.99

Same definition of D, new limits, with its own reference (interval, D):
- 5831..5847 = 5835.29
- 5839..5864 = 5848.74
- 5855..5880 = 5870.33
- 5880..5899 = 5891.99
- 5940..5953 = 5943.77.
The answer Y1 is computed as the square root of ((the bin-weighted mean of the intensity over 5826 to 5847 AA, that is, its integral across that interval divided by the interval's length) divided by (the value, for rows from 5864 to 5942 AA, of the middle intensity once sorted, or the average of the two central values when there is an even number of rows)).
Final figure 1.04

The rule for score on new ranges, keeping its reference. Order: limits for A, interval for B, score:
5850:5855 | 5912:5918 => 0.118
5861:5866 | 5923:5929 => 0.125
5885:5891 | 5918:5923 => 0.109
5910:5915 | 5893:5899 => 0.115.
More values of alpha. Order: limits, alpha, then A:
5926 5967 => 1.35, 1.81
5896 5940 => 1.33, 1.76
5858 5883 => 1.36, 1.84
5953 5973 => 1.34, 1.80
